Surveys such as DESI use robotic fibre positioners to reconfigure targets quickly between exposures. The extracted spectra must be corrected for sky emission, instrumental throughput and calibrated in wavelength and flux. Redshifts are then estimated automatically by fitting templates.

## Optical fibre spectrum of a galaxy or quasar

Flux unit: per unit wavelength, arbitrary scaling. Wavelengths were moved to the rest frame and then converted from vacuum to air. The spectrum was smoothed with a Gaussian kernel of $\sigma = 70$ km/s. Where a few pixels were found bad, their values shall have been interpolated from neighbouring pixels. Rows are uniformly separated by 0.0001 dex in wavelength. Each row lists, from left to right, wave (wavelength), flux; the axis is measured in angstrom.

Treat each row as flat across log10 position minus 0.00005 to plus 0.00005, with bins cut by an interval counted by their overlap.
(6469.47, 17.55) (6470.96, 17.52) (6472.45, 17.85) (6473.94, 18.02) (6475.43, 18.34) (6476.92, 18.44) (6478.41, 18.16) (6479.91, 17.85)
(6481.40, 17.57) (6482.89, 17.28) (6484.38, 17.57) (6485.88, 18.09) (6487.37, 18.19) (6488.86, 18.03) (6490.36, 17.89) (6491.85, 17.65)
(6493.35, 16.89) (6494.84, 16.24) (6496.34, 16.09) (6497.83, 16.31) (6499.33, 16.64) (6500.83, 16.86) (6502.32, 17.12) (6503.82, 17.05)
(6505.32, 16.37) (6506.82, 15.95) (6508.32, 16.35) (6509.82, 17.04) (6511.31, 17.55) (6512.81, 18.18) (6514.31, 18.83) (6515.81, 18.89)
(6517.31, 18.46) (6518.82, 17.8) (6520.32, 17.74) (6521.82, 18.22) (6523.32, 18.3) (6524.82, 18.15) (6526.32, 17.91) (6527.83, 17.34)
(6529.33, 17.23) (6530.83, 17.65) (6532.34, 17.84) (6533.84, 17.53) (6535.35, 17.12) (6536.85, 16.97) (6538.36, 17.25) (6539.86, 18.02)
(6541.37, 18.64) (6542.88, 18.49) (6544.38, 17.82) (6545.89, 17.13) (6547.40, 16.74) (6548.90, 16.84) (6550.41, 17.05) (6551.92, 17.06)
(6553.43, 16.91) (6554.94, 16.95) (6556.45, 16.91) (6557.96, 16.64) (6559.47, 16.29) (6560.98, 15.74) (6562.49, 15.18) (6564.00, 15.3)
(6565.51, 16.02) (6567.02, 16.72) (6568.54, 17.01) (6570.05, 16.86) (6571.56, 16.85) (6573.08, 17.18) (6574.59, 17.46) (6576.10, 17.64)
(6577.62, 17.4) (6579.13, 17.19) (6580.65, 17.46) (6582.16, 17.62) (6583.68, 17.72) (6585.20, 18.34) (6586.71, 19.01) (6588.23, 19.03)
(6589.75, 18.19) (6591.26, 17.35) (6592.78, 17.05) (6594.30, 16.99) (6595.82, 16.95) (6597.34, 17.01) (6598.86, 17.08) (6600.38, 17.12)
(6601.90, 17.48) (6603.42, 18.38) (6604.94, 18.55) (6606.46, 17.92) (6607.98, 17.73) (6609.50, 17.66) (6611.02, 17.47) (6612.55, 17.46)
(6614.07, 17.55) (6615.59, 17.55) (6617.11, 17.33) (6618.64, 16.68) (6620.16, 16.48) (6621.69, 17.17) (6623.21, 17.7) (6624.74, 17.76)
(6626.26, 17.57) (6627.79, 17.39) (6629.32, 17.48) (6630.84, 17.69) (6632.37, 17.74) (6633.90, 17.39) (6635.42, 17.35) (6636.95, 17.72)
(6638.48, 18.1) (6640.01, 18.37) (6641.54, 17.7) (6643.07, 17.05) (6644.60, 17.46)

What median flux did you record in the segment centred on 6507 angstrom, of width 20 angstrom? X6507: 17.04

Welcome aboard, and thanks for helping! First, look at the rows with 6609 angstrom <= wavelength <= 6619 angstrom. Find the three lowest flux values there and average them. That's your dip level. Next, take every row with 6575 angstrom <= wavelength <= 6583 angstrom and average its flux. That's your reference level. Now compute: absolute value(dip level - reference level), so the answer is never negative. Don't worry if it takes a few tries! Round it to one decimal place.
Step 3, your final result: 0.3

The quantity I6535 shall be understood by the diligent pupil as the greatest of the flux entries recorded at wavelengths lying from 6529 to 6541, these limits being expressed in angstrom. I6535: 18.02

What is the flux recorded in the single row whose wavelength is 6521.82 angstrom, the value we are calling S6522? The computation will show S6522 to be 18.22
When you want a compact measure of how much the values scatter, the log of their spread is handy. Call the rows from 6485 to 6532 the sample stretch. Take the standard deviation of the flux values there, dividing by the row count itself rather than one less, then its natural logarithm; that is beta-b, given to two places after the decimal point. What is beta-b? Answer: -0.21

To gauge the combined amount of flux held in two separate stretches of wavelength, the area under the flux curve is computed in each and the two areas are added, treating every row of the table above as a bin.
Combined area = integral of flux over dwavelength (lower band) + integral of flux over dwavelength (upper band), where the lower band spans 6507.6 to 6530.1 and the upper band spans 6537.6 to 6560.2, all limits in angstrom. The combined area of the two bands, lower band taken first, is 792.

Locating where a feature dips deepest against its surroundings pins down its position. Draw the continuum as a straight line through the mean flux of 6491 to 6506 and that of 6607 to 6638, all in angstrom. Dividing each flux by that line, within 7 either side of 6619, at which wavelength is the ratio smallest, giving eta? 6620.16 angstrom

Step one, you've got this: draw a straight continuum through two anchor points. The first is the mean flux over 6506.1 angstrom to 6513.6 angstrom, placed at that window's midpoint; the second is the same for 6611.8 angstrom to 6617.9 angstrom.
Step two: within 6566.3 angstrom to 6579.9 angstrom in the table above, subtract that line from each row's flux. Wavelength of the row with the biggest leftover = 6576.10 angstrom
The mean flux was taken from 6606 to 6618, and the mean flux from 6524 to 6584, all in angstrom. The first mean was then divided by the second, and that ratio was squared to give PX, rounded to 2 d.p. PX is 1.05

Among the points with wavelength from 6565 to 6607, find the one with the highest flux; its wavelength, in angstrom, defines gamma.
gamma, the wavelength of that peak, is 6588.23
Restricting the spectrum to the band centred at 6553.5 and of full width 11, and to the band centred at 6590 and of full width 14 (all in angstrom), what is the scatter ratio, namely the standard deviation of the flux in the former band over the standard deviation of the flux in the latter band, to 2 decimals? 0.17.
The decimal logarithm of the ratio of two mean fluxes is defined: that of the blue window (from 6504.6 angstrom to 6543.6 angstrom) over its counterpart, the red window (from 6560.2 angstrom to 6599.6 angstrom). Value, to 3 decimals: 0.013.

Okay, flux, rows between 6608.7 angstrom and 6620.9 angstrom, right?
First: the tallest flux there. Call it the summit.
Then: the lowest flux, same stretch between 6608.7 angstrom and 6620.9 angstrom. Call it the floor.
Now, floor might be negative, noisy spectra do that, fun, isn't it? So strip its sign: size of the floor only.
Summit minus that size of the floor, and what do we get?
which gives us 1.2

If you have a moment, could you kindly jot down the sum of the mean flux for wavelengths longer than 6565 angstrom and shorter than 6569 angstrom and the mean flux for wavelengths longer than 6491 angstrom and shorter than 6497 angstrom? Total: 33.3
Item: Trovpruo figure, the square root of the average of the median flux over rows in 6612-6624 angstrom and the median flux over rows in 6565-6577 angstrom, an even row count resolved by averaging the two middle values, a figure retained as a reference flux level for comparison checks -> 4.14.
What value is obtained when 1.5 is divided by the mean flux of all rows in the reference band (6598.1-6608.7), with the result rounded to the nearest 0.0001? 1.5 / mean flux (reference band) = 0.0845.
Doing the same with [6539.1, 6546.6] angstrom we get 0.0832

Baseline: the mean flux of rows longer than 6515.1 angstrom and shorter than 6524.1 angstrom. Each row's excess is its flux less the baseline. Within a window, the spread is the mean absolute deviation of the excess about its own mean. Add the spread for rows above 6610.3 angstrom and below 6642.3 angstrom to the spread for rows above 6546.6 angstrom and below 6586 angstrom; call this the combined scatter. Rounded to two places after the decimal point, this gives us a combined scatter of 0.78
